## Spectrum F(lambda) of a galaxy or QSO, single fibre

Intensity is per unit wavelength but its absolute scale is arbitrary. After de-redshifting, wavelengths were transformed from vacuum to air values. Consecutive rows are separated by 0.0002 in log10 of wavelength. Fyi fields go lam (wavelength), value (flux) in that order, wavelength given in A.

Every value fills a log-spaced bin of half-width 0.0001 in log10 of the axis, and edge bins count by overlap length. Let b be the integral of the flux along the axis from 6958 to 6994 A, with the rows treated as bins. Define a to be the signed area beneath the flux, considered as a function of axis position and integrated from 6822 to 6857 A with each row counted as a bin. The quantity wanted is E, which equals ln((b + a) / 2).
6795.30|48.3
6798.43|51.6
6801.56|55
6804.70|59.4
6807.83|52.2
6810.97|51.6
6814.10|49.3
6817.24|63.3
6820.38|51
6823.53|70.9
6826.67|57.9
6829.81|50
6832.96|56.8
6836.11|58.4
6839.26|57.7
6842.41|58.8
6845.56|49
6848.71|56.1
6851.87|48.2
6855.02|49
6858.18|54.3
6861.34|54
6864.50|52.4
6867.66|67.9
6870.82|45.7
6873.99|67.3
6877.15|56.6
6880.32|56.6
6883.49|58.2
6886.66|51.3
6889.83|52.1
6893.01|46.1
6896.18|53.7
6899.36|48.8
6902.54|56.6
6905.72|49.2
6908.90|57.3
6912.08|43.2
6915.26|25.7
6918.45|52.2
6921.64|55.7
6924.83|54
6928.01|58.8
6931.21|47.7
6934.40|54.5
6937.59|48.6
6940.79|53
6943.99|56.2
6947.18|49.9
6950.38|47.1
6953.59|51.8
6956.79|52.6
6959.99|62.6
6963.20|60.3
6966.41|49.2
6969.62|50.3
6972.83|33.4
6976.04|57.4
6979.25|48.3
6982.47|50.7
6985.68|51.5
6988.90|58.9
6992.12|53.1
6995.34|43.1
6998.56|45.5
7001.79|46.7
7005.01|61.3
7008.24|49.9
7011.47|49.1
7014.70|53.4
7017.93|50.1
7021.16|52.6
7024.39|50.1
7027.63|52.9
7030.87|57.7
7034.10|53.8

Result 7.56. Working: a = 1949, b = 1882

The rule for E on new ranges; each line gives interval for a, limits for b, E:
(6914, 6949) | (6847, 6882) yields 7.53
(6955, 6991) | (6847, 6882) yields 7.55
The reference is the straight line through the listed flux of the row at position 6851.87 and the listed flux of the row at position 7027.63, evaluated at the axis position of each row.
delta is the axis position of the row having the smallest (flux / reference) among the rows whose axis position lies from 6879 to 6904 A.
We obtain 6893.01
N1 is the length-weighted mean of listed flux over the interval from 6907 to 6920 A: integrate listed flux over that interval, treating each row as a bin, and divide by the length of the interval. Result 45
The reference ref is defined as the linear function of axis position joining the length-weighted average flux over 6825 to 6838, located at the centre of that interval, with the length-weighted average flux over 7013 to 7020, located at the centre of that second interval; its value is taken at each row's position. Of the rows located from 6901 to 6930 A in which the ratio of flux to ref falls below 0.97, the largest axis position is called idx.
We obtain 6918.45 A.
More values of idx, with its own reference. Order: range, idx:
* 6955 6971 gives 6969.62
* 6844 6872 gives 6870.82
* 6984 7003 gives 7001.79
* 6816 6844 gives 6829.81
